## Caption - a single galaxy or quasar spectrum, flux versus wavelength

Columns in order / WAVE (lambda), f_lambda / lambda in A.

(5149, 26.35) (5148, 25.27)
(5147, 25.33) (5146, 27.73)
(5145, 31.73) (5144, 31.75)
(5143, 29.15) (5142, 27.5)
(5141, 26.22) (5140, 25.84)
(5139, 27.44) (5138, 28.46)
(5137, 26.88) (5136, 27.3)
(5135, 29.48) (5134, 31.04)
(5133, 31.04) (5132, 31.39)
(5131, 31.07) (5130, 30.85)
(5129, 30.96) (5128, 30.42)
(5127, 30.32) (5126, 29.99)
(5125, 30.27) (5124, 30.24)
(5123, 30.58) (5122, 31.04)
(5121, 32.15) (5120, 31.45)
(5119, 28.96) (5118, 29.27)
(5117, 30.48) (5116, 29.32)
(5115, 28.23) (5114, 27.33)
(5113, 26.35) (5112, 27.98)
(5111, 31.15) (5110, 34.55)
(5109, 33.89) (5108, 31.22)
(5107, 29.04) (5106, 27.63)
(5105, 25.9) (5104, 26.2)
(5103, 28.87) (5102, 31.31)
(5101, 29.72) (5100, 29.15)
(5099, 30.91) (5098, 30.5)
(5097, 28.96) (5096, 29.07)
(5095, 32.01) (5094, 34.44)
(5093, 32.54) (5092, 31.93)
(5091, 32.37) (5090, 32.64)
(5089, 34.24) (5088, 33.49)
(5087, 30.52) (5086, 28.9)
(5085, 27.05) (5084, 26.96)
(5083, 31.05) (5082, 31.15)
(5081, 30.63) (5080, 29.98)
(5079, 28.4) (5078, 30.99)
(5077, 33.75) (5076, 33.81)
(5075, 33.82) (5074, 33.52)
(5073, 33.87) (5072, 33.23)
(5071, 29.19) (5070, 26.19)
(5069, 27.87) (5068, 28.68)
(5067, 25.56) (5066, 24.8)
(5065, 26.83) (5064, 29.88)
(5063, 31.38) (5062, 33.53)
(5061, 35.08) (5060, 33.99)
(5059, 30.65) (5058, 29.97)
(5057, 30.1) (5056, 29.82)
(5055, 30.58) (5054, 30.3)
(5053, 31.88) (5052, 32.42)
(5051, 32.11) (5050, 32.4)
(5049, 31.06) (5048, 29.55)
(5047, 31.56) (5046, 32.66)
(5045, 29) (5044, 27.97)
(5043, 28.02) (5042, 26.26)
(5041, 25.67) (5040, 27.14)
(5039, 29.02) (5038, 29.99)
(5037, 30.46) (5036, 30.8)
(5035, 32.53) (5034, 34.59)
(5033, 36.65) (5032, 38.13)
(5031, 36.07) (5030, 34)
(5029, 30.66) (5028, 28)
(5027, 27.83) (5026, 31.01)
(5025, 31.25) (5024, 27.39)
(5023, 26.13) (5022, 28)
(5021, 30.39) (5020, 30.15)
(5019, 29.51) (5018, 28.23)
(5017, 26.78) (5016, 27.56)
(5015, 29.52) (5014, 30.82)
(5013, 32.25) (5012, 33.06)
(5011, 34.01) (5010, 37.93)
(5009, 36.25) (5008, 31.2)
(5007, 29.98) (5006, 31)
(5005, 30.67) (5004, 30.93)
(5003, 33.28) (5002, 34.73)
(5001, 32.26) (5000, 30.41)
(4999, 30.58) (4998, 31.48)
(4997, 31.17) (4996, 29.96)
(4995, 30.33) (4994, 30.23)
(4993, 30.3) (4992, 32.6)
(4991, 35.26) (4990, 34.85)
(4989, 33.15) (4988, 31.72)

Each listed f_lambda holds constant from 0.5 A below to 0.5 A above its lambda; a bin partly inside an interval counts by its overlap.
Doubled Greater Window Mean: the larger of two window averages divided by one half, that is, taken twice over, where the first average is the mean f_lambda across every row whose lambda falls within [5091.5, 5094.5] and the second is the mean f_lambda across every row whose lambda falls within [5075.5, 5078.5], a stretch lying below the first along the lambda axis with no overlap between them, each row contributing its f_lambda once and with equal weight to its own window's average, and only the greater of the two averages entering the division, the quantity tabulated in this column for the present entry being 65.9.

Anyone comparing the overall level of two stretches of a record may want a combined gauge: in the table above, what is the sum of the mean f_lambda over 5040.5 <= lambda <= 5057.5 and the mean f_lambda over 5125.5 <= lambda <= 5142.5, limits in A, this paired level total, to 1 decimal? 59.3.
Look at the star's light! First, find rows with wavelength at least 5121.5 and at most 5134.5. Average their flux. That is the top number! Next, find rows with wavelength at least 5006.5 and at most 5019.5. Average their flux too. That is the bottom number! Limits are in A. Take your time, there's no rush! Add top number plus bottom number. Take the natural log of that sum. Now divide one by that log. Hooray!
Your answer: 0.242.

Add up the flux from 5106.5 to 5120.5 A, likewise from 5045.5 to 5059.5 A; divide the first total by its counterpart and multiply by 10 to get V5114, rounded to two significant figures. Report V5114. 9.6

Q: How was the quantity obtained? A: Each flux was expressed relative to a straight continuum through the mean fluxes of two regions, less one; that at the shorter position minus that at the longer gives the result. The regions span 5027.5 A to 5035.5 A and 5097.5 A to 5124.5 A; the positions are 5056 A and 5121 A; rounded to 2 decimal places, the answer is -0.18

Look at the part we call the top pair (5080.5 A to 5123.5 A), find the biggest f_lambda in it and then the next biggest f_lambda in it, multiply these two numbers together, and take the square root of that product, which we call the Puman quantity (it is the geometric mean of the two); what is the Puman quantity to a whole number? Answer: 34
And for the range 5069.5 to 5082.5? 34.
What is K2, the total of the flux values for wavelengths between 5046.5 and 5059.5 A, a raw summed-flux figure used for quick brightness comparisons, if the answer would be 402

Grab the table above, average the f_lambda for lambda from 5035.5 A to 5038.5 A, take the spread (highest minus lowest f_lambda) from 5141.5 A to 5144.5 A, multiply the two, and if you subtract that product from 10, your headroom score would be -119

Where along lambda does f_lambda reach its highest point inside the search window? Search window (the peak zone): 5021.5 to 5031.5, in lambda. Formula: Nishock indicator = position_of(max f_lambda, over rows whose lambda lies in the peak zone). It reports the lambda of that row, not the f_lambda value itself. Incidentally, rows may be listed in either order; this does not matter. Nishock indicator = 5031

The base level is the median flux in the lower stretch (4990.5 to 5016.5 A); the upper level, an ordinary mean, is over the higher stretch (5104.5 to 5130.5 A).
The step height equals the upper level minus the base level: -1.1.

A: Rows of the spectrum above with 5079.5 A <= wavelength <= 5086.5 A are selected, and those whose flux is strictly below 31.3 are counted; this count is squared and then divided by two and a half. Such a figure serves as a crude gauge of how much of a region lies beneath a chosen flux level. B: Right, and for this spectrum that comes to 20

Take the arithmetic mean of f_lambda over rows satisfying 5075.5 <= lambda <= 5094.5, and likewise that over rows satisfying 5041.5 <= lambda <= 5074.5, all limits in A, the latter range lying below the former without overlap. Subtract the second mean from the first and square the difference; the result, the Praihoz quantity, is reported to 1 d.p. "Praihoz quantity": 1.0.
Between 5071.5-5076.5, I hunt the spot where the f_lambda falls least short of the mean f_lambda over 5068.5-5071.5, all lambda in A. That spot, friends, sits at 5073 A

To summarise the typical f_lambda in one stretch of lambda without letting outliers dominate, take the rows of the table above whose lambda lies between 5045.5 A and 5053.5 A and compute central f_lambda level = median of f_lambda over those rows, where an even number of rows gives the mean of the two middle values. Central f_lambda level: 32.0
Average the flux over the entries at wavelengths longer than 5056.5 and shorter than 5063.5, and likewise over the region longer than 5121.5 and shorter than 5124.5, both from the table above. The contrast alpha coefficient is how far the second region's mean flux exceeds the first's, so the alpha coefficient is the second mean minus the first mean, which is -1.5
